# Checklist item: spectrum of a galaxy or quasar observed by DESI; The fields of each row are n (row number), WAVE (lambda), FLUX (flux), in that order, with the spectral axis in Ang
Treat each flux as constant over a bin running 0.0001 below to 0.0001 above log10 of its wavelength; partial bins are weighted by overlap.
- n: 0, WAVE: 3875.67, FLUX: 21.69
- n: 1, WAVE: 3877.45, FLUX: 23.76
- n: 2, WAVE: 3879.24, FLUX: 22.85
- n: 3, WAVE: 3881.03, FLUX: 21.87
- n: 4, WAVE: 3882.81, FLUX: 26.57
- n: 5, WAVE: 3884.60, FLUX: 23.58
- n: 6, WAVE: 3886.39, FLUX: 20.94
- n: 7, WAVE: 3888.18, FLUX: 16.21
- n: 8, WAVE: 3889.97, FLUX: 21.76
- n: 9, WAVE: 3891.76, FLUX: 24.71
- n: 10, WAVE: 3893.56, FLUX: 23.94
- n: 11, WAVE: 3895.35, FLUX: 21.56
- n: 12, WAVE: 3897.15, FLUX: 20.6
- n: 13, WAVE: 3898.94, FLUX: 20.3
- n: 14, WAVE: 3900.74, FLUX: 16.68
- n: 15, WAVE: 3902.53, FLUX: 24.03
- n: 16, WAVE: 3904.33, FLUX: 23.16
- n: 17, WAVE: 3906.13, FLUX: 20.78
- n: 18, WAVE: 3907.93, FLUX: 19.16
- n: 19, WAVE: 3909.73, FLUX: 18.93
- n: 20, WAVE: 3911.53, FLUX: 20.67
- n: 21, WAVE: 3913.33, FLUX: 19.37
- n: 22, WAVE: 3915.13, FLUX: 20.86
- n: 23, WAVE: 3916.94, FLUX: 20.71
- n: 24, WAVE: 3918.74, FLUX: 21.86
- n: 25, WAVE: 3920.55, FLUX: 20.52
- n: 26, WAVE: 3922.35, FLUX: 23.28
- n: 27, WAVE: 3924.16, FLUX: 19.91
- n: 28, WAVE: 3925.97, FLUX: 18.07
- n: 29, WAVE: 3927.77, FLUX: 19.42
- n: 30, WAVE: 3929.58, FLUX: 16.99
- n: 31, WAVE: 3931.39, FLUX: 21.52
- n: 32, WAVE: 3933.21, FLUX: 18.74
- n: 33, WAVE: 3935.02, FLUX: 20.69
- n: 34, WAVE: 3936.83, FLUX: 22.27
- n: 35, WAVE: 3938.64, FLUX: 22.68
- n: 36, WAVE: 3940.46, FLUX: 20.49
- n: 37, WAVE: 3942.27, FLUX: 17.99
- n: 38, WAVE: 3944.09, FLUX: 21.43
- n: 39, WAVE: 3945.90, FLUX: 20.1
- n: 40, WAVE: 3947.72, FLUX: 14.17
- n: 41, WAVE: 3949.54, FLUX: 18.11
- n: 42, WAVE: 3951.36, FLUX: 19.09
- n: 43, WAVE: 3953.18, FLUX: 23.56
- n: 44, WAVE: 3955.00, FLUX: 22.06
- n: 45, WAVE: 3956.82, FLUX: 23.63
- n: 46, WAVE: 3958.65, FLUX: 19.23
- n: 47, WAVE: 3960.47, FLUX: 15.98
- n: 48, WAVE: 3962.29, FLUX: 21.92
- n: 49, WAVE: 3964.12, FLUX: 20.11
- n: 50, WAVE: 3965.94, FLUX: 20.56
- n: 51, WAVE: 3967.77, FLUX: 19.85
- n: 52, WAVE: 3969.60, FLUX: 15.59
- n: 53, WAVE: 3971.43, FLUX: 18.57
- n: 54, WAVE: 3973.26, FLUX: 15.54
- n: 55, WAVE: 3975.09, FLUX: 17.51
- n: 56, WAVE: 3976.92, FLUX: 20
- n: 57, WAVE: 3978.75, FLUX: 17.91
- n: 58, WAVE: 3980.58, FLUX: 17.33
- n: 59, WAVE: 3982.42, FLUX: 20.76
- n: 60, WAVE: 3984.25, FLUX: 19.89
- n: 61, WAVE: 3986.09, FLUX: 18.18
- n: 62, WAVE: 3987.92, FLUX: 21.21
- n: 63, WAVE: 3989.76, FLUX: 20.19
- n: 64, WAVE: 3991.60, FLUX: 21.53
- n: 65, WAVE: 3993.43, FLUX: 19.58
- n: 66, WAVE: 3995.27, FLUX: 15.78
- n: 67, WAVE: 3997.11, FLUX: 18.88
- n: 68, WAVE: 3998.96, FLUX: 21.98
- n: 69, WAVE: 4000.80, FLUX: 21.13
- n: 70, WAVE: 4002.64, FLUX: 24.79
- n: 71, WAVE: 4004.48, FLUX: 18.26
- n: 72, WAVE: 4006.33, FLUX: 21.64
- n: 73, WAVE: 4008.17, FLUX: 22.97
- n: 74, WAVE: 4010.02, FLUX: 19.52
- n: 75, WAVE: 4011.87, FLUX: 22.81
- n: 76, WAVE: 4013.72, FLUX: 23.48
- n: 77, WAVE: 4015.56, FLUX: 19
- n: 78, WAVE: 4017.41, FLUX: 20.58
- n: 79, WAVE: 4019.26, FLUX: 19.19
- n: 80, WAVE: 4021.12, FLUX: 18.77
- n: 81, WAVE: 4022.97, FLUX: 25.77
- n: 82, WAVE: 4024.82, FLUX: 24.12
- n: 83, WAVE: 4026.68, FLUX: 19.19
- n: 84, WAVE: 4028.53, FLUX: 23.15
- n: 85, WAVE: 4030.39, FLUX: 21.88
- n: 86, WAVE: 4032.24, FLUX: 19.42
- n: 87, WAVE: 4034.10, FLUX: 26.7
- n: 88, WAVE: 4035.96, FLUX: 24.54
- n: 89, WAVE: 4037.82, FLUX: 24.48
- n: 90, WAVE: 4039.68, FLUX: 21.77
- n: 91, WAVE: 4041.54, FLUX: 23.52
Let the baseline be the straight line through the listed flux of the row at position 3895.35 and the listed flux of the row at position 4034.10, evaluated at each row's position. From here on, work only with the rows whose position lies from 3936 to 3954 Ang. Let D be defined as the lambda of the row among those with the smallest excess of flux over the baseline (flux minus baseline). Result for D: 3947.72 Ang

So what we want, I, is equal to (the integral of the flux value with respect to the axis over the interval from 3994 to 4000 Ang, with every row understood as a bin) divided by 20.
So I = 5.7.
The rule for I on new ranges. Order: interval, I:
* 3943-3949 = 5.6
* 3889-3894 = 5.8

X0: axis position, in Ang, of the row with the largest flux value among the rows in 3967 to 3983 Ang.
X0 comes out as 3982.42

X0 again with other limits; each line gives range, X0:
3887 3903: 3891.76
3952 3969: 3956.82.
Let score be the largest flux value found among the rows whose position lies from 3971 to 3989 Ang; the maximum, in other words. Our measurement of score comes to 21.21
